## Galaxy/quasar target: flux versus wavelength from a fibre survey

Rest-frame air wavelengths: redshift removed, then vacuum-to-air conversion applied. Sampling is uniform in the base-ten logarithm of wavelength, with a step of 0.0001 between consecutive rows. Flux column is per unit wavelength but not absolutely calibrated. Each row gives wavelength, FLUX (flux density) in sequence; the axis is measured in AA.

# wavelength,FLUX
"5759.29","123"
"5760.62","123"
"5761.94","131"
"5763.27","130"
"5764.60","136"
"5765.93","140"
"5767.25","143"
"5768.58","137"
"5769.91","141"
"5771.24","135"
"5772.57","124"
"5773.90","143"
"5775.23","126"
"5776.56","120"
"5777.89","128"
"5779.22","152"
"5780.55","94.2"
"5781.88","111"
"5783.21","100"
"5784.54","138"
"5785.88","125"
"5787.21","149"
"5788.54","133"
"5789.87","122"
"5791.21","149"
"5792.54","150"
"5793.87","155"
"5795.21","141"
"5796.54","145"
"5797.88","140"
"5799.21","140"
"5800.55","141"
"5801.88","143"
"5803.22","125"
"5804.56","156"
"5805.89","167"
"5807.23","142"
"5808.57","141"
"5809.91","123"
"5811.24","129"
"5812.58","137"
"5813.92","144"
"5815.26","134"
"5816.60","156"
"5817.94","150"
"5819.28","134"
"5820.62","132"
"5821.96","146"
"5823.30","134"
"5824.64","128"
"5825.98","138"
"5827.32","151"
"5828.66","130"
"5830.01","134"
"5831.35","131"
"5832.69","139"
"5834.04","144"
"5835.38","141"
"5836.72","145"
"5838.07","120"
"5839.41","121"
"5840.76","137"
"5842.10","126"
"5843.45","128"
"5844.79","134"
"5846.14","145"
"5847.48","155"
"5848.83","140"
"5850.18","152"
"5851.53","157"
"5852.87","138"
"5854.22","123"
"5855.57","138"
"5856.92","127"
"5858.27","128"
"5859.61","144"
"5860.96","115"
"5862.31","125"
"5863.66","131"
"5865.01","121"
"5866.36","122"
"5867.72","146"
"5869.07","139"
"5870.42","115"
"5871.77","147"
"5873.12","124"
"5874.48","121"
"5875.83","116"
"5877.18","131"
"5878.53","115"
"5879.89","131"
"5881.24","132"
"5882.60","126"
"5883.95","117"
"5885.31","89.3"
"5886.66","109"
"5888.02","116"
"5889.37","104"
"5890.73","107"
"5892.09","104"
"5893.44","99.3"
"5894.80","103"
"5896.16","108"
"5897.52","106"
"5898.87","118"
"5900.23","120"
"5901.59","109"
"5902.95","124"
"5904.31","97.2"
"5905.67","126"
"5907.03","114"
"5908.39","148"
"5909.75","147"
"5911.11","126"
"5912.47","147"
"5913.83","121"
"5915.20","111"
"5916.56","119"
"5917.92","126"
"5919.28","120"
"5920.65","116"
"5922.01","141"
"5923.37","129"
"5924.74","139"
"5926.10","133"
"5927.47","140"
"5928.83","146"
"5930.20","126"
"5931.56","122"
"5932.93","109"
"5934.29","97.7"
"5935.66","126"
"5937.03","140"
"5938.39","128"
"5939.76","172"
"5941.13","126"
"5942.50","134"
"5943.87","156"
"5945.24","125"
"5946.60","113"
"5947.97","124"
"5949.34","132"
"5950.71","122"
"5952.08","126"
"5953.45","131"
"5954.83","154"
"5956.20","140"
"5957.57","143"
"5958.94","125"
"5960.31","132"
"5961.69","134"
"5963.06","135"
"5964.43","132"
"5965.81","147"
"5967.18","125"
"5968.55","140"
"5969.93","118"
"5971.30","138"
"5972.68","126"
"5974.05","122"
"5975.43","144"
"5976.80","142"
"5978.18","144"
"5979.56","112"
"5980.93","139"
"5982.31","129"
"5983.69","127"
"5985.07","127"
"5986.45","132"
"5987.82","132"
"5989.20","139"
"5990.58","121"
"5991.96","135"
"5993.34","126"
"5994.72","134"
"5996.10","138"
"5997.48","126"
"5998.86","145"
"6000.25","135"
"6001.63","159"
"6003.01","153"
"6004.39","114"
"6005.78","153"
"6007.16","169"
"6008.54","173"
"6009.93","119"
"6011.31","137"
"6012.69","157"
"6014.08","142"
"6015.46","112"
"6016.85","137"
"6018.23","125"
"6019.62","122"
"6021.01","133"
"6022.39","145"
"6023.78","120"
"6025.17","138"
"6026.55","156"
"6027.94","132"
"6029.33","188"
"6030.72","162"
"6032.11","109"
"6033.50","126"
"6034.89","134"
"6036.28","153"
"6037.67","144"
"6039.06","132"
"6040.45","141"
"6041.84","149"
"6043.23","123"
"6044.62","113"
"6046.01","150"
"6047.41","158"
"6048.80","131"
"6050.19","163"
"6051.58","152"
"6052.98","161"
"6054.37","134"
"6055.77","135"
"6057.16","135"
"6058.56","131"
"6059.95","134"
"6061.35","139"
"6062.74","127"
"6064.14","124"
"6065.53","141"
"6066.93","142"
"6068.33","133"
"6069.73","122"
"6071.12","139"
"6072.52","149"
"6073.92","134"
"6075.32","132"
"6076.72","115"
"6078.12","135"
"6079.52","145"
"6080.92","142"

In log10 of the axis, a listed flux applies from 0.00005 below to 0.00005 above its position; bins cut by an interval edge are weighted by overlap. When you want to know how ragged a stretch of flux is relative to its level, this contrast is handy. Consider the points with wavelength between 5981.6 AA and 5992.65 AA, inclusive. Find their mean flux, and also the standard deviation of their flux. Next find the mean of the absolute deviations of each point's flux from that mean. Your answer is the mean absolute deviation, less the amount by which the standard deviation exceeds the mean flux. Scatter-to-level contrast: 129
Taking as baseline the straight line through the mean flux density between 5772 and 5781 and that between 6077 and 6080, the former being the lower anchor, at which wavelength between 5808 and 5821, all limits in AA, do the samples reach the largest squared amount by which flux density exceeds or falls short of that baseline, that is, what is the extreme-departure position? 5816.60 AA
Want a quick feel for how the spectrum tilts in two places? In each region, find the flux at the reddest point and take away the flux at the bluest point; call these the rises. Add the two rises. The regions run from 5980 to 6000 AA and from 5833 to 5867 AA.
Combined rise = -16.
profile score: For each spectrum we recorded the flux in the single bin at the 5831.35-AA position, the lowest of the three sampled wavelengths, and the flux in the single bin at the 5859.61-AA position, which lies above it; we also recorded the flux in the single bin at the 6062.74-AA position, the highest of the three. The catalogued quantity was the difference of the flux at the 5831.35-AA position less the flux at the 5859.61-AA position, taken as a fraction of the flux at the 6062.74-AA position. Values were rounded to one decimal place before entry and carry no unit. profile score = -0.1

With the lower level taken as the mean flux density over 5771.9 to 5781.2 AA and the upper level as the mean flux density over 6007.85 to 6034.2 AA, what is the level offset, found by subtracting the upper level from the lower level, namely -12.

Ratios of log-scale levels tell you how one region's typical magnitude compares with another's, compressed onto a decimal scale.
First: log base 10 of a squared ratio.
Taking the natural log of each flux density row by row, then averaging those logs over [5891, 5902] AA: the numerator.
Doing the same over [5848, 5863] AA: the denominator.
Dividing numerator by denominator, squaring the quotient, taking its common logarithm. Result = -0.040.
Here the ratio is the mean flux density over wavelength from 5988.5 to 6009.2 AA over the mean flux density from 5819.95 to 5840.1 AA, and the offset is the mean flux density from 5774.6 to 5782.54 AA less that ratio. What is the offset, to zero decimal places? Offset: 121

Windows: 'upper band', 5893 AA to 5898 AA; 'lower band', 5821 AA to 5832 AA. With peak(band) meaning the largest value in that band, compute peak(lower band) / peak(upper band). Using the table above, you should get 1.4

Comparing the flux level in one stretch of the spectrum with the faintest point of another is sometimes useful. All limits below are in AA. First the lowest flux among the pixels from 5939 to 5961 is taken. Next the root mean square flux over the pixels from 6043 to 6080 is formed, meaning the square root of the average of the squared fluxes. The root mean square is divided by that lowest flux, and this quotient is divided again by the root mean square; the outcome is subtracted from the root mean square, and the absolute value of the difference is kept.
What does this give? 137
